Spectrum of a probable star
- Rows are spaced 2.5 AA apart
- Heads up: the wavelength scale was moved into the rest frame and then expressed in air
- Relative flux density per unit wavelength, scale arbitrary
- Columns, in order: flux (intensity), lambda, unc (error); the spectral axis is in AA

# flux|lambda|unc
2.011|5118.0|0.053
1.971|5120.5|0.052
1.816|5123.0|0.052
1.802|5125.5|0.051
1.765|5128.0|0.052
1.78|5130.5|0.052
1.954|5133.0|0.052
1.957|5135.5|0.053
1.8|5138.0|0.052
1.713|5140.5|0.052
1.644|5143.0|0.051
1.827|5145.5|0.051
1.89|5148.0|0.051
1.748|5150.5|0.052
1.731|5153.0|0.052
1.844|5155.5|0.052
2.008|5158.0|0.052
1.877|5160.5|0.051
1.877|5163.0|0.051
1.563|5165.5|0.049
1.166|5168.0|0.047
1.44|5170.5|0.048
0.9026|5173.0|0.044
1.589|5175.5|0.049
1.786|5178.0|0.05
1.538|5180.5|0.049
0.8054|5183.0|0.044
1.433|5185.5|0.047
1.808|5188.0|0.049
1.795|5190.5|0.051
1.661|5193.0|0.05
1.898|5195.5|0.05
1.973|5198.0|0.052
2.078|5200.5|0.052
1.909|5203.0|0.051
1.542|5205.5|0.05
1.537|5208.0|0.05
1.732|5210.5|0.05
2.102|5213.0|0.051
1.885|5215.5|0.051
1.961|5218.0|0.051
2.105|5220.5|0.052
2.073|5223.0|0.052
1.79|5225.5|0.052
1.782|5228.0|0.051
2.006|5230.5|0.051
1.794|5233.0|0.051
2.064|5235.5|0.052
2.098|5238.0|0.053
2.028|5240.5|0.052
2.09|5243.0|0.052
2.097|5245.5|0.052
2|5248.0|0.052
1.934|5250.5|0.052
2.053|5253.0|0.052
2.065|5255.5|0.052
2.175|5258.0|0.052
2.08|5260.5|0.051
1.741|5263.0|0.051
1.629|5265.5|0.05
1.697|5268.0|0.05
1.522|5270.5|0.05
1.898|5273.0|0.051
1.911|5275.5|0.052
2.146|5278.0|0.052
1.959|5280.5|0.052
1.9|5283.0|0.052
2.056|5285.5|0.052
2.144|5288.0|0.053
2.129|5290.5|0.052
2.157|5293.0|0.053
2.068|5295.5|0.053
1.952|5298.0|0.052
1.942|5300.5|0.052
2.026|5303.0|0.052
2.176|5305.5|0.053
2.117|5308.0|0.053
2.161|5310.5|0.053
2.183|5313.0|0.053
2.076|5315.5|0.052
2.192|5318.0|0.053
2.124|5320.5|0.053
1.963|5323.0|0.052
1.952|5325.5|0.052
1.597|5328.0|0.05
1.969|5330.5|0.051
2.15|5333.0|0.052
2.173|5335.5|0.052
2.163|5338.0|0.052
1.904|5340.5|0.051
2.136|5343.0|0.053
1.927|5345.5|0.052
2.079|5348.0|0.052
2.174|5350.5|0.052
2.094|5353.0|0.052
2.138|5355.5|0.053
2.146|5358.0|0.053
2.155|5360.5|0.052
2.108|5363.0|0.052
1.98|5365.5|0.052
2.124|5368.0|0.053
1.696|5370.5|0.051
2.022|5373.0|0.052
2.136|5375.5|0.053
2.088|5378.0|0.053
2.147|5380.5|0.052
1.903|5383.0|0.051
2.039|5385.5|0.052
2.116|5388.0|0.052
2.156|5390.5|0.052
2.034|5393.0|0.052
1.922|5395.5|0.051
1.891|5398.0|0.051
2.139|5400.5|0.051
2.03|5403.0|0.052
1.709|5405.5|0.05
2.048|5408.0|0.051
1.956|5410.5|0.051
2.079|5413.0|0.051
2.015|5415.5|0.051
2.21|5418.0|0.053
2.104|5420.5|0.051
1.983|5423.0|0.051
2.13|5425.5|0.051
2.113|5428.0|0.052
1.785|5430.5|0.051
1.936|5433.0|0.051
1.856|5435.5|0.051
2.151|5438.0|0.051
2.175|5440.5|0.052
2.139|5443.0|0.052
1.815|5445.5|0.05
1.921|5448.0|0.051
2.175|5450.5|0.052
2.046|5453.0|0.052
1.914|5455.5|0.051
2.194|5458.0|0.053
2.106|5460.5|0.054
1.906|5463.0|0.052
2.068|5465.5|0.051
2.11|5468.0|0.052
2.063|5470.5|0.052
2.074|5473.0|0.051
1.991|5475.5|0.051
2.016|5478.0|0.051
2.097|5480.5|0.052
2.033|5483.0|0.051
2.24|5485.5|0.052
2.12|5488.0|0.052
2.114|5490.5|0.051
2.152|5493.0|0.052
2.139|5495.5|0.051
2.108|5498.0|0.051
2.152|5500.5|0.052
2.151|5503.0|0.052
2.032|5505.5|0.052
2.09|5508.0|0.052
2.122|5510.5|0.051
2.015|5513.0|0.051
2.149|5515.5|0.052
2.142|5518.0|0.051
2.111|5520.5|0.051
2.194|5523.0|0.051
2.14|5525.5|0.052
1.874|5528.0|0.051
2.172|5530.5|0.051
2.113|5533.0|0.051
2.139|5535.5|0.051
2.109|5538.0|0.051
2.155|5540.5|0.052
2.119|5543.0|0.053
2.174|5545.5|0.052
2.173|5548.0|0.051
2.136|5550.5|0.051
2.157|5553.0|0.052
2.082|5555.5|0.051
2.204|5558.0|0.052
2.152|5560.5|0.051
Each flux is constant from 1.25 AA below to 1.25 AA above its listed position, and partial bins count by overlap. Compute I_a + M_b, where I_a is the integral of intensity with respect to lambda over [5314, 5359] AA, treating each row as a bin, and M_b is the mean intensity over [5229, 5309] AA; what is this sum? 94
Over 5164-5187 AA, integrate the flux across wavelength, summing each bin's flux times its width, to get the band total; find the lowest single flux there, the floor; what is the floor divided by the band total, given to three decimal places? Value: 0.026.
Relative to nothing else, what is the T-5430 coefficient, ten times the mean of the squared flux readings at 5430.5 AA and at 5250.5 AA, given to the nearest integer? 35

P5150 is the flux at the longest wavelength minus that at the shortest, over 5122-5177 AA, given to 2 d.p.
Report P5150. -0.23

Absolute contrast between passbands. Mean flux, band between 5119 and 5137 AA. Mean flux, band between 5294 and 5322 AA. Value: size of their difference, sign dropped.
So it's 0.23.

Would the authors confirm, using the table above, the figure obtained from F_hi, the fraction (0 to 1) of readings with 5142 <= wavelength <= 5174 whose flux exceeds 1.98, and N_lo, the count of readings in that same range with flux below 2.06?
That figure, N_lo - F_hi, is 13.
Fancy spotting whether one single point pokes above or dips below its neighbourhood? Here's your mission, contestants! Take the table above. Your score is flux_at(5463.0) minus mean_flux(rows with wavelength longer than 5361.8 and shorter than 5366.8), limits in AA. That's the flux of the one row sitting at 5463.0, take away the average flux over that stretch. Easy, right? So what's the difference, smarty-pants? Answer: -0.14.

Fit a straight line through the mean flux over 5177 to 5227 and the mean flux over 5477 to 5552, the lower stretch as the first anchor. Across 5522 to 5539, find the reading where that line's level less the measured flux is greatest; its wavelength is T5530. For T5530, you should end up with 5528.0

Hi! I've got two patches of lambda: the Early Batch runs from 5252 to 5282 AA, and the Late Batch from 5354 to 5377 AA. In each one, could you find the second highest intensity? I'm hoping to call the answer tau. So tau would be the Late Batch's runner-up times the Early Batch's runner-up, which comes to 4.6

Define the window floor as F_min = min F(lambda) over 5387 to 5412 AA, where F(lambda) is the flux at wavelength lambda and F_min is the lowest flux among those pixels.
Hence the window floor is 1.709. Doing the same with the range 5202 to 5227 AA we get 1.537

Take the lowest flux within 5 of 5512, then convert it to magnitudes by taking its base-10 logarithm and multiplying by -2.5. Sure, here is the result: -0.76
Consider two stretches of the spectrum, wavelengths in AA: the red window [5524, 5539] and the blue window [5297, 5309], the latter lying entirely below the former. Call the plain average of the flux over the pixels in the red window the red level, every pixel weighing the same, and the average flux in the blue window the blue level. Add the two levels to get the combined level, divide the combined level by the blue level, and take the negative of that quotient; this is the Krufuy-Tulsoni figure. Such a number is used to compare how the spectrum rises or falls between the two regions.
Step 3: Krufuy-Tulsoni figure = -2.02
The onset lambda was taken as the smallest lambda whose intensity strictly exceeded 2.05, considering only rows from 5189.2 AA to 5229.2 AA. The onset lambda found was 5200.5 AA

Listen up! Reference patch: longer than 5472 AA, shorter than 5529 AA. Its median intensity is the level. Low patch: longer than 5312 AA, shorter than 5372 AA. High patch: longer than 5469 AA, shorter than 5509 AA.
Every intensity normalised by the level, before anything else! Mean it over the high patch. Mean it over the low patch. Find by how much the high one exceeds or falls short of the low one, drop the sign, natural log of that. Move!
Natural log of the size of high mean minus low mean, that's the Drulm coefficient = -3.8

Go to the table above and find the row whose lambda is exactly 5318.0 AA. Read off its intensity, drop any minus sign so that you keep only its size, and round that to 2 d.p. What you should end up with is 2.19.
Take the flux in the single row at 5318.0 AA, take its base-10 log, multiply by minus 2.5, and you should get -0.85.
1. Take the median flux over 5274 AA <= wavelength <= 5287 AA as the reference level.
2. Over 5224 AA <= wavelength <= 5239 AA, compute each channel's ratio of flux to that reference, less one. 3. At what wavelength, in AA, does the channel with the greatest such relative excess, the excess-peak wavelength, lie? 5238.0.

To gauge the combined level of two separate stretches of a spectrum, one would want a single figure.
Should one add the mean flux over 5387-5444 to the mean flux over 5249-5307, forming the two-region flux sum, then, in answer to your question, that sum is 4.00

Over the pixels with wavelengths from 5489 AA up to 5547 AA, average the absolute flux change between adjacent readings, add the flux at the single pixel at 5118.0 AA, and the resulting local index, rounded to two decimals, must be 2.08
